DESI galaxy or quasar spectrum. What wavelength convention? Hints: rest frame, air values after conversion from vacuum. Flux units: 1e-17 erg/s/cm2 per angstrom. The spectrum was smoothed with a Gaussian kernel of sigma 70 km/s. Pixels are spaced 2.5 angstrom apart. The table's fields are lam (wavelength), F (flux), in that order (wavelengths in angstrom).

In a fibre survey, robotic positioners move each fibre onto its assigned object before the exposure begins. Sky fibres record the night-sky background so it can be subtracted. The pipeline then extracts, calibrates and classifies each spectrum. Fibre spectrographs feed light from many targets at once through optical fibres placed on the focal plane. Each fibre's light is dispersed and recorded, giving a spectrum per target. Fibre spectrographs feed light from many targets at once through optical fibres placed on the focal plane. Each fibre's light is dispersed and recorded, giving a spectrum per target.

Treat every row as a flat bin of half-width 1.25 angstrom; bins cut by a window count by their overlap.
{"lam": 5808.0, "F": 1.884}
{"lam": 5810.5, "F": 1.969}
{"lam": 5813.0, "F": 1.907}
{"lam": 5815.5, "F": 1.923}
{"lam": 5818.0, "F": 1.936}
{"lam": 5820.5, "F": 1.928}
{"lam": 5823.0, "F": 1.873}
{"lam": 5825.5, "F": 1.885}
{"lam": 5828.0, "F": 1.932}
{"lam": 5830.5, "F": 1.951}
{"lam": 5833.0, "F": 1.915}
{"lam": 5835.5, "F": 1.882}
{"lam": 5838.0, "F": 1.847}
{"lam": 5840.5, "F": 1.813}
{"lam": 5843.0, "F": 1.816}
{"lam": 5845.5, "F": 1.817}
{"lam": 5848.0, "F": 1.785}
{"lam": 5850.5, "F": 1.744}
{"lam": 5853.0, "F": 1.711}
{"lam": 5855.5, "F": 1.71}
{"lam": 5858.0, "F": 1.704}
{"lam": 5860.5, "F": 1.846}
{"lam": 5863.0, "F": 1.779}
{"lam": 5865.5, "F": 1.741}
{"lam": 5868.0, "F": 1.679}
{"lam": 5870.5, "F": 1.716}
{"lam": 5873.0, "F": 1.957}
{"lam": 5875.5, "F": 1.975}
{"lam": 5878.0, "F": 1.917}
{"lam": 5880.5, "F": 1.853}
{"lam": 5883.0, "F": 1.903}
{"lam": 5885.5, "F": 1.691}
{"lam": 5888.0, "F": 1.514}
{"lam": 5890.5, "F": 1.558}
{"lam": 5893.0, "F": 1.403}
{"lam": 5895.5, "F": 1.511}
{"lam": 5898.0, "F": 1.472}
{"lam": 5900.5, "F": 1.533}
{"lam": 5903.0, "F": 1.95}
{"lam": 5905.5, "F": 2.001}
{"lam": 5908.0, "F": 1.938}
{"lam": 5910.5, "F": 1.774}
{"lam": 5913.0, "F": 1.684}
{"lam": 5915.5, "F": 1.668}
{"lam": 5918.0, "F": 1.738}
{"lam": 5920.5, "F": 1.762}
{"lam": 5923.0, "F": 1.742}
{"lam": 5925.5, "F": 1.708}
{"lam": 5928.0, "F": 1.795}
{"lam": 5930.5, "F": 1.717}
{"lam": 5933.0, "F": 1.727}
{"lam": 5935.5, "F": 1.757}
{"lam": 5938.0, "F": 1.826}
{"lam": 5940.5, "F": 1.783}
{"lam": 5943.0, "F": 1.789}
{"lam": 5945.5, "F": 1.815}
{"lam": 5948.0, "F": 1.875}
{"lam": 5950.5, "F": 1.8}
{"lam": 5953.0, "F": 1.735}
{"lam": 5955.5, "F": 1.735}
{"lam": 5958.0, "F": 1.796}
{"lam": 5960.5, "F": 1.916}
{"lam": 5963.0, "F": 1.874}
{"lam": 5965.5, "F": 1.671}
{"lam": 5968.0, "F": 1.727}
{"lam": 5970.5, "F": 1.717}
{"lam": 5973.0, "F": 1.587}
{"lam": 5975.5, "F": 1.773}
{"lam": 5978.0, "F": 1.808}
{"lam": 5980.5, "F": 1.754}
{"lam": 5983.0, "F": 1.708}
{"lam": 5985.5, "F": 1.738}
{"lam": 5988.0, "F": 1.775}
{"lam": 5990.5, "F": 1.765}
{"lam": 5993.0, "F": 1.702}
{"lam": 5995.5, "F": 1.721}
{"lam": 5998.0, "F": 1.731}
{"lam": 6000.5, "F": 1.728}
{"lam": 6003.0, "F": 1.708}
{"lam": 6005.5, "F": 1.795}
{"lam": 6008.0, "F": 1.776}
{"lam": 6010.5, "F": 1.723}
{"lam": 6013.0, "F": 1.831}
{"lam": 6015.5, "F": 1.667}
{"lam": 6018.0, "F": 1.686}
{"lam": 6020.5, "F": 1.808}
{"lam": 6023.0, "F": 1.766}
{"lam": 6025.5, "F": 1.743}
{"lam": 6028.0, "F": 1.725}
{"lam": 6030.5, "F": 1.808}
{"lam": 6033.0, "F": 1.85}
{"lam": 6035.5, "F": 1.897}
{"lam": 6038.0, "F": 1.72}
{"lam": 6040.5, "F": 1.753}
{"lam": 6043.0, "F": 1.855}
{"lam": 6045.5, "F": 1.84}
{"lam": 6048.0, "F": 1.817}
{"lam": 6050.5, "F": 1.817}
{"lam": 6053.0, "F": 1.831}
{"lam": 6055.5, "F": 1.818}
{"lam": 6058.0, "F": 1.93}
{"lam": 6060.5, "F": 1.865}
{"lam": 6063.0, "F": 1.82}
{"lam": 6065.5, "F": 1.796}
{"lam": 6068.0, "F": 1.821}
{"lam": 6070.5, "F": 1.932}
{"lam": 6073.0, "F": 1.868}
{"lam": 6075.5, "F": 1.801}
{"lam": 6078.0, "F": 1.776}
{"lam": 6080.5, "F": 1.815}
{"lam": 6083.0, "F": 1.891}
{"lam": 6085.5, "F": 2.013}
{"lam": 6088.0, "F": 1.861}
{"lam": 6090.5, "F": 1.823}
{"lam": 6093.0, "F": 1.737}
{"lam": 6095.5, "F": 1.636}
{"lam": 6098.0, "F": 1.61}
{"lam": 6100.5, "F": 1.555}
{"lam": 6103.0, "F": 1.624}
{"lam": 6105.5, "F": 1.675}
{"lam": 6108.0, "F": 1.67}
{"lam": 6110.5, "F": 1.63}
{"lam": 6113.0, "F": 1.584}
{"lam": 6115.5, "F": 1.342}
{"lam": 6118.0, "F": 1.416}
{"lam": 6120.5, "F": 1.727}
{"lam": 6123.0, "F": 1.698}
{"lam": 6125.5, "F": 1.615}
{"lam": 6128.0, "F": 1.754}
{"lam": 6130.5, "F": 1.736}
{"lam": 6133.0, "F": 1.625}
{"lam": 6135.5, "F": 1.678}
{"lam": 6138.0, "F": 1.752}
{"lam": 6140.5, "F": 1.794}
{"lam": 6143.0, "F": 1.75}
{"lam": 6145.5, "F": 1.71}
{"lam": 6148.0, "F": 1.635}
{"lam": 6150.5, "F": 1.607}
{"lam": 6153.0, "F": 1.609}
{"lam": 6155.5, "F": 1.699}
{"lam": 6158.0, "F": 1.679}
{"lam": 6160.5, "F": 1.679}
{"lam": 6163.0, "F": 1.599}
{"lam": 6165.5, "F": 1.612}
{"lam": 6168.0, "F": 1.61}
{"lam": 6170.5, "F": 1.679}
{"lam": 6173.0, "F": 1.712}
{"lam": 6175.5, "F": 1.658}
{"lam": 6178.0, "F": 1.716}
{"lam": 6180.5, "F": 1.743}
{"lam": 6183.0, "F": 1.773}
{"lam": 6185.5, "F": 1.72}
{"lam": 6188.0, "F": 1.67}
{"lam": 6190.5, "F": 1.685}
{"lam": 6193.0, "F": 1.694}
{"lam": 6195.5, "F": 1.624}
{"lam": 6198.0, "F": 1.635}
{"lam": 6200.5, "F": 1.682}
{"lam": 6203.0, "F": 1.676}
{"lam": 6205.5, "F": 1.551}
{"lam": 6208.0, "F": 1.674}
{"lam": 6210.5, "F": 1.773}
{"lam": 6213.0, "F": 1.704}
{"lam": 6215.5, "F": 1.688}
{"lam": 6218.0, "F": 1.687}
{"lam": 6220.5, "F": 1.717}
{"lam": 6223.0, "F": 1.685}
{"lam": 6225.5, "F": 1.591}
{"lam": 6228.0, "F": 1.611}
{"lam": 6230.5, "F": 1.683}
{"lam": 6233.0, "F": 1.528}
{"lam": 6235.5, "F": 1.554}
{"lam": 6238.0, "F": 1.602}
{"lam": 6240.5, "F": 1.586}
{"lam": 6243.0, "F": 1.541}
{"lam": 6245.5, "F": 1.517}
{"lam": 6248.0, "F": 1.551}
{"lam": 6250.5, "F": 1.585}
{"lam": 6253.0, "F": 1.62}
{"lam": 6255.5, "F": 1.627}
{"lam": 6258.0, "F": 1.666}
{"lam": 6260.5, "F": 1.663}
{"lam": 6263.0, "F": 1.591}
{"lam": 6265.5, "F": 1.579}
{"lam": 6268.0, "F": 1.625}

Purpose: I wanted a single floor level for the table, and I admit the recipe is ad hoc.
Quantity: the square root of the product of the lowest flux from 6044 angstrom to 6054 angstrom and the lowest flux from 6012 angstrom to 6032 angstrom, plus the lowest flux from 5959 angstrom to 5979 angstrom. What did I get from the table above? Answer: 3.33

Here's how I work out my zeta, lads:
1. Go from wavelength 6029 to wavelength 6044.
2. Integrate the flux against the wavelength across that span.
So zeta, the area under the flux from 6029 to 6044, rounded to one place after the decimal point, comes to 27.2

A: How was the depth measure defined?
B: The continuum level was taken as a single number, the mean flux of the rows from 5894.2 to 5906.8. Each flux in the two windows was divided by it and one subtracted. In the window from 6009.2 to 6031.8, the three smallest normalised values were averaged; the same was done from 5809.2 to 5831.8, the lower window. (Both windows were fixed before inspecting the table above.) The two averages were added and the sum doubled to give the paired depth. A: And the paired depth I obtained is 0.23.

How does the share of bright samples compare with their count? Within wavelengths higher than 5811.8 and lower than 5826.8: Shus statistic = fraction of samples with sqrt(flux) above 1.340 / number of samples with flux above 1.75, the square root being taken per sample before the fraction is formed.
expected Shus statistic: 0.17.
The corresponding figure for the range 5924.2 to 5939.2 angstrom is 0.06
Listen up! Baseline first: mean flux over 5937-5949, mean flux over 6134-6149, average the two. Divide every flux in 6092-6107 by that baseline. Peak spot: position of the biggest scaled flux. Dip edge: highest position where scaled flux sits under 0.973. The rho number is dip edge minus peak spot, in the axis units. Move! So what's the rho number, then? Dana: 12.5 angstrom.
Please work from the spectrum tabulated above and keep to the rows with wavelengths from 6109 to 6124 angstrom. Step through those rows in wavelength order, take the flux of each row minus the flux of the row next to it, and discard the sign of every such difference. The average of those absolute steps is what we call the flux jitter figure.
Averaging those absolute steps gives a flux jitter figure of 0.14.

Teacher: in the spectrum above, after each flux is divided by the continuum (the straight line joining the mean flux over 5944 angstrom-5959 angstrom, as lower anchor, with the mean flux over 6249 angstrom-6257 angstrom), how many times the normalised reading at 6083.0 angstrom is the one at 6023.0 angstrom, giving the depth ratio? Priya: 0.91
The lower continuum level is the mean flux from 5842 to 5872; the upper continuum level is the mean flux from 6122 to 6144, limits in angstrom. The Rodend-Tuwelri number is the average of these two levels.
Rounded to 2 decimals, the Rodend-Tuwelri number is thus 1.73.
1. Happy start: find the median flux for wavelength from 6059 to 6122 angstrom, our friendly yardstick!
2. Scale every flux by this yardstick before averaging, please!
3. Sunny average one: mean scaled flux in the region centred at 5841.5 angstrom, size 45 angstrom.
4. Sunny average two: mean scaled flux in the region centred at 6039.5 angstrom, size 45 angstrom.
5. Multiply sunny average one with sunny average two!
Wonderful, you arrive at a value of 1.05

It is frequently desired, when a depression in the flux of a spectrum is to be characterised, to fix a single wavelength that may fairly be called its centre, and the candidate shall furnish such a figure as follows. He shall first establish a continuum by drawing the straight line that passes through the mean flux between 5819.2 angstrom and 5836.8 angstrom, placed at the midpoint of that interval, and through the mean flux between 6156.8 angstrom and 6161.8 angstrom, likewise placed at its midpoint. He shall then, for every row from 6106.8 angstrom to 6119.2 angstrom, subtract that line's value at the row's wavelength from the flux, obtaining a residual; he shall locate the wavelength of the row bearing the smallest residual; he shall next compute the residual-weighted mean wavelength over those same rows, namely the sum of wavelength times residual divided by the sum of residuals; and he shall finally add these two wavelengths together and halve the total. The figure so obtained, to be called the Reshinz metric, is 6115.3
